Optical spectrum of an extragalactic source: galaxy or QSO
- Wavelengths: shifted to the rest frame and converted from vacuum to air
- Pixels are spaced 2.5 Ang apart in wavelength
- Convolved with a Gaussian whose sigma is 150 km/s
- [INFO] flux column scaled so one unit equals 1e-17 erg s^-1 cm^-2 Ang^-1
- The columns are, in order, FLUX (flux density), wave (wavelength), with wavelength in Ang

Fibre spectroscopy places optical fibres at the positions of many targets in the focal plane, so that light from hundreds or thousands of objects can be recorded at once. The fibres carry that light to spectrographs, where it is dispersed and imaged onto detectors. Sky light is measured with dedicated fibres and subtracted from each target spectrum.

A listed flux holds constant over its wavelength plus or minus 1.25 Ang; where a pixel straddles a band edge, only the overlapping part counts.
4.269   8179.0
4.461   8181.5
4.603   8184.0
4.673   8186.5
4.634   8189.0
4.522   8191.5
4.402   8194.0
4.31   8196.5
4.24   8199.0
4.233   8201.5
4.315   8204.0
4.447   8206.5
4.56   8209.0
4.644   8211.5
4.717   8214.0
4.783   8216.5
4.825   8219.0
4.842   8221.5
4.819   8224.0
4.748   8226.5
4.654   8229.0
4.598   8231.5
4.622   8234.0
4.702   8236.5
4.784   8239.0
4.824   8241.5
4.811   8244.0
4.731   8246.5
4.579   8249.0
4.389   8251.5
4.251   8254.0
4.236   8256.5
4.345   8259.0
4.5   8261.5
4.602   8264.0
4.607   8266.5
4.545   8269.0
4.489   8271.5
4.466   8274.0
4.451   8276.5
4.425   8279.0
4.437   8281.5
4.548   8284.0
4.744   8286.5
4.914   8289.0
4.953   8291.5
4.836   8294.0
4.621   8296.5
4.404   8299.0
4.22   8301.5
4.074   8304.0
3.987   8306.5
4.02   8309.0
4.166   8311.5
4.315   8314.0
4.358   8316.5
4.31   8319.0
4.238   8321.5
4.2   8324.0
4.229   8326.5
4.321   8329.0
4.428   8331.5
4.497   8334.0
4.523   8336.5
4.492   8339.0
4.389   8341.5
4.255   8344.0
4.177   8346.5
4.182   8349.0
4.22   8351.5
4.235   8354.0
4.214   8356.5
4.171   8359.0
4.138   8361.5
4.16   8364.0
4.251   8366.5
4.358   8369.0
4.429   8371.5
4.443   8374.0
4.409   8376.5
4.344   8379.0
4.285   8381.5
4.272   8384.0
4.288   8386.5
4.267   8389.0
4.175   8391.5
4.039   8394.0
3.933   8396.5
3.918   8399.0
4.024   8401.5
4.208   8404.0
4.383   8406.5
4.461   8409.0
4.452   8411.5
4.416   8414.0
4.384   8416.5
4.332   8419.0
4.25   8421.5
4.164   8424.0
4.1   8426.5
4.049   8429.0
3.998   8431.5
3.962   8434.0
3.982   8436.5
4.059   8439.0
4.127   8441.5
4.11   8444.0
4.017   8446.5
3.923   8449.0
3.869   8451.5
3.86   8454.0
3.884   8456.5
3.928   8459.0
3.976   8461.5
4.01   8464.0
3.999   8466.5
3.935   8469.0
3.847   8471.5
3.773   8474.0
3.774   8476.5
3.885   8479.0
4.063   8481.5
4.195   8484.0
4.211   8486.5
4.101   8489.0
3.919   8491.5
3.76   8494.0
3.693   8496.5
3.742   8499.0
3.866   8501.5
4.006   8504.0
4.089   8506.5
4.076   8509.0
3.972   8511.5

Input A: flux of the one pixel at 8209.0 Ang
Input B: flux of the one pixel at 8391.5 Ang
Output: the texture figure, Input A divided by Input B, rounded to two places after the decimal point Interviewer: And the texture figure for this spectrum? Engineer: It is 1.09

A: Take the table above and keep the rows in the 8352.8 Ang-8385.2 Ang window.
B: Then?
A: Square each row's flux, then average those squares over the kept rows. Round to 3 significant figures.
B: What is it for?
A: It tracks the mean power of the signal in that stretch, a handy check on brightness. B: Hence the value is 18.4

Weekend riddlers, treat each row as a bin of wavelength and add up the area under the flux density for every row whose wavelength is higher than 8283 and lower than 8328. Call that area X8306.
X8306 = 198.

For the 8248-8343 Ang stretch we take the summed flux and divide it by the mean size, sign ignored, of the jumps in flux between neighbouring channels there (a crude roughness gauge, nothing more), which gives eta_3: 1842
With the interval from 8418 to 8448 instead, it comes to 838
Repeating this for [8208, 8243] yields 1143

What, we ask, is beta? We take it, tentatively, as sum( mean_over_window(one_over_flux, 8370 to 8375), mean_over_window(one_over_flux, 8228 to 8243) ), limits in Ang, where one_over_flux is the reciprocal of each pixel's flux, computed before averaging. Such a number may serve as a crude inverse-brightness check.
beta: 0.44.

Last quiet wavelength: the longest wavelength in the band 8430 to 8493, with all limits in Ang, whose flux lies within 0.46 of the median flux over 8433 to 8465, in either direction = 8491.5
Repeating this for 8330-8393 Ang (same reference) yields 8391.5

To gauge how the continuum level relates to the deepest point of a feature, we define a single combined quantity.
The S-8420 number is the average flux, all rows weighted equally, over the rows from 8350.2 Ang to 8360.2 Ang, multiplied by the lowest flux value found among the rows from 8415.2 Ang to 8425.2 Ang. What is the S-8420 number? 17.5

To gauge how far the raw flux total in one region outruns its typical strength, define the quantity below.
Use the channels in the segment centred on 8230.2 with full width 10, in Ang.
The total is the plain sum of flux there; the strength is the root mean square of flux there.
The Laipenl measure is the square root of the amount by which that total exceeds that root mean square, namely 3.74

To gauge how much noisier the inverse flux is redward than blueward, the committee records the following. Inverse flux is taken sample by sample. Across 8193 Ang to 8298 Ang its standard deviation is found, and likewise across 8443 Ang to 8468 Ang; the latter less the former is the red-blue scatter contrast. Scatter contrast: -0.005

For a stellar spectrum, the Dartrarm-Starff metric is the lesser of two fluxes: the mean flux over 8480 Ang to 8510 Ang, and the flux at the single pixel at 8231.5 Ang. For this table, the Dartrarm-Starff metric 3.98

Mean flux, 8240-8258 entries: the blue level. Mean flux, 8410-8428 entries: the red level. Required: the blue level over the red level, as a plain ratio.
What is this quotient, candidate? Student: 1.06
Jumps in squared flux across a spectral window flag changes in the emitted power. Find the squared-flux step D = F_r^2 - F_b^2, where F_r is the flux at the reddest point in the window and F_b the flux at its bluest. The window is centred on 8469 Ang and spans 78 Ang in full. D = 1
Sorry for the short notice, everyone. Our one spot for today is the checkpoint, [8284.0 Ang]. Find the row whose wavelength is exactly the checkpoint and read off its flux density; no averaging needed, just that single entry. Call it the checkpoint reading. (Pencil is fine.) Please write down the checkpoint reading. 4.548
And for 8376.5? 4.409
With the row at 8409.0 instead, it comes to 4.461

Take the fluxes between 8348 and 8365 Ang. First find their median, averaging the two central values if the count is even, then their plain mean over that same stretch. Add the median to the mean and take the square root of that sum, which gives 2.89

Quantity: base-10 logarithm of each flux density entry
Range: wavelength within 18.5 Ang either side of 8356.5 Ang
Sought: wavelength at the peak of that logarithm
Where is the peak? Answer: 8339.0 Ang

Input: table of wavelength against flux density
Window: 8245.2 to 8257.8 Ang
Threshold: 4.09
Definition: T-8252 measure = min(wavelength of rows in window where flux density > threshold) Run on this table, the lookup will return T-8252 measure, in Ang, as 8246.5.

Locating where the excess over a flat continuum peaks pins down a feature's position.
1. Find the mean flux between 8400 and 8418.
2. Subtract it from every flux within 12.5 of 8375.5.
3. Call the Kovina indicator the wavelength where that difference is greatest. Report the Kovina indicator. 8374.0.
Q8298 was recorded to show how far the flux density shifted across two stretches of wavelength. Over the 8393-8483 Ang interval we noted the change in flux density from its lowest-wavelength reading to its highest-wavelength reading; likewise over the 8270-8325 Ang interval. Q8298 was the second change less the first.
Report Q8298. -0.3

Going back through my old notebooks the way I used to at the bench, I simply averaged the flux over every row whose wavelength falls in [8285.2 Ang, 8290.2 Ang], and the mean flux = 4.83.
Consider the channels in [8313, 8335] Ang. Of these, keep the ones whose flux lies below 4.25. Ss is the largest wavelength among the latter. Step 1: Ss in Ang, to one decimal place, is 8326.5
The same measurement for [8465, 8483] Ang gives 8481.5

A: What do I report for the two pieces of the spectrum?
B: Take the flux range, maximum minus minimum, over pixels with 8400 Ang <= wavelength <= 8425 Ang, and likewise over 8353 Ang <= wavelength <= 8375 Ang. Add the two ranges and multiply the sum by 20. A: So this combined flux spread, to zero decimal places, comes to 15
